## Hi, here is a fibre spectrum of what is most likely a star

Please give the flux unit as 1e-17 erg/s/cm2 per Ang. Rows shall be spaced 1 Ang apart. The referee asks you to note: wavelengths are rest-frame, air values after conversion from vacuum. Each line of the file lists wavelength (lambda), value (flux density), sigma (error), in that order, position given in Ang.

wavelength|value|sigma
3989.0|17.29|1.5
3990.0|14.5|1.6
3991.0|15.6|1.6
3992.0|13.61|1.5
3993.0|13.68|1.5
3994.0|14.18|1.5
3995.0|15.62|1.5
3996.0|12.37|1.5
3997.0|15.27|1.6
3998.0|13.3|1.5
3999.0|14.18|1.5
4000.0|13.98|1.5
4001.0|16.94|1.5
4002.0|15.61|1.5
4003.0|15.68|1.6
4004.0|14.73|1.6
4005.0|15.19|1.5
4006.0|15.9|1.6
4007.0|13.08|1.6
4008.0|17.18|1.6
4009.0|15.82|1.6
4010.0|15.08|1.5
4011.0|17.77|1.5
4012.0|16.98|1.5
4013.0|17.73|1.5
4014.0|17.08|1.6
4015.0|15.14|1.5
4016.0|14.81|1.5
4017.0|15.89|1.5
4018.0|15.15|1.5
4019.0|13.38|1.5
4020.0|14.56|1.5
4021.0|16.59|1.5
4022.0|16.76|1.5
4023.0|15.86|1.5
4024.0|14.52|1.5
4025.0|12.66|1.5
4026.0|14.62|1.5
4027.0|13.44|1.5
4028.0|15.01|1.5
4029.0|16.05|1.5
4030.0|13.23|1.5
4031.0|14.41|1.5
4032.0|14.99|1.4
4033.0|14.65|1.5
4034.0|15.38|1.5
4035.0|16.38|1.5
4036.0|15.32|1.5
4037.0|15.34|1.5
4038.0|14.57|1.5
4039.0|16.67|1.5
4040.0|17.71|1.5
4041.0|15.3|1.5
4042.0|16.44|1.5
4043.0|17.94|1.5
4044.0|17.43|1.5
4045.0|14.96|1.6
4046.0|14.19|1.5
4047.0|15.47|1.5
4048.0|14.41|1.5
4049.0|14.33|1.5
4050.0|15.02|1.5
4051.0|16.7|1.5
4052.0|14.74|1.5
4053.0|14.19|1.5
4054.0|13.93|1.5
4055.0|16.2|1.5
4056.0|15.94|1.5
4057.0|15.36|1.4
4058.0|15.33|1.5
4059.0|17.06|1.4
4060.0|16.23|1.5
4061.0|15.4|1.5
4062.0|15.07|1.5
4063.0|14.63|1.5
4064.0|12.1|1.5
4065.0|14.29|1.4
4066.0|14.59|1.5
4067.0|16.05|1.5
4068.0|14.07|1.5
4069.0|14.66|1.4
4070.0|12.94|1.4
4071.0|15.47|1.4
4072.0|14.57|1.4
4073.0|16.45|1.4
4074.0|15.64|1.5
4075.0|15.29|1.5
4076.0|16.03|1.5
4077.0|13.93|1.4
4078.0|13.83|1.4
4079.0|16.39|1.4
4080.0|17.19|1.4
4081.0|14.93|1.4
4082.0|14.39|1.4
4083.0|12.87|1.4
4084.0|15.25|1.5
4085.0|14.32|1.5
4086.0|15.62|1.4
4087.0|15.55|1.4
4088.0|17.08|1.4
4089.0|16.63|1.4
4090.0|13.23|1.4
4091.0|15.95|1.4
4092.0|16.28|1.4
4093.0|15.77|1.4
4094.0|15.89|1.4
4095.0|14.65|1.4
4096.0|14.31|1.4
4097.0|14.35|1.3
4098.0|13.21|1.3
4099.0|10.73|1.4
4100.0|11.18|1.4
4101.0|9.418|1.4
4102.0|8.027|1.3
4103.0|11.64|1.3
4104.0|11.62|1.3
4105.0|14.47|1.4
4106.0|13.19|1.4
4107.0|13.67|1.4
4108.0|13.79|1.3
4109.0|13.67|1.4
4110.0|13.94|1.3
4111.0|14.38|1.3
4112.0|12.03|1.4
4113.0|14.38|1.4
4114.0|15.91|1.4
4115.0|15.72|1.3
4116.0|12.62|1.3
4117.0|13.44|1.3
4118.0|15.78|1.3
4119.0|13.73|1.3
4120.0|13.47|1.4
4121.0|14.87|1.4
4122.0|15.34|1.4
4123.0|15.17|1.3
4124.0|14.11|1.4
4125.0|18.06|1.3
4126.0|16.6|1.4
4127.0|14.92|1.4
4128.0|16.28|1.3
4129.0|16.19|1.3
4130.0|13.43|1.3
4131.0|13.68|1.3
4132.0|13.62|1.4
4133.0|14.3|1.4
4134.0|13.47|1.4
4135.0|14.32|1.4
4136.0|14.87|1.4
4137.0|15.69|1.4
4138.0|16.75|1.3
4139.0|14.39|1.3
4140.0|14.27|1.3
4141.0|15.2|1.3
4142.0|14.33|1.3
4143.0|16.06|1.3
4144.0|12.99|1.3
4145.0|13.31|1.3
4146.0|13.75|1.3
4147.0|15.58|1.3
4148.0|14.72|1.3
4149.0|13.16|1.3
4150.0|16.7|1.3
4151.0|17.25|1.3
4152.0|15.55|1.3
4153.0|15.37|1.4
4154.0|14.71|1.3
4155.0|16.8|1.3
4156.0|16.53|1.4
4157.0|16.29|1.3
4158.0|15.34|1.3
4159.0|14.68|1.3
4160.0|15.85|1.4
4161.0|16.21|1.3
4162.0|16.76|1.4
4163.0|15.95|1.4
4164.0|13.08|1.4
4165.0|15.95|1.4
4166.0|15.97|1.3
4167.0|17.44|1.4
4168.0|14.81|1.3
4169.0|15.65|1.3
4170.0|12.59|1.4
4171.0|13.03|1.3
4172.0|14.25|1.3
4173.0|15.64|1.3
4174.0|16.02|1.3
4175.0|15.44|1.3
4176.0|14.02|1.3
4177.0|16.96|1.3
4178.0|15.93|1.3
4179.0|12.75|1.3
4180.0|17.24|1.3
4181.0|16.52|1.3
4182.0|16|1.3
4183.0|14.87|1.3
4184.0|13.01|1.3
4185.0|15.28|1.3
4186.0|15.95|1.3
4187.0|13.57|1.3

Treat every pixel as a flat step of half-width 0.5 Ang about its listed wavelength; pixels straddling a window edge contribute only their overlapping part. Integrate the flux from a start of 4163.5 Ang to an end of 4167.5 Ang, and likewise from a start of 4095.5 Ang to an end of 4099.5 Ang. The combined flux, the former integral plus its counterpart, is 115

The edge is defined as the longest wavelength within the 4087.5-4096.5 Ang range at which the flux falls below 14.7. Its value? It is 4096.0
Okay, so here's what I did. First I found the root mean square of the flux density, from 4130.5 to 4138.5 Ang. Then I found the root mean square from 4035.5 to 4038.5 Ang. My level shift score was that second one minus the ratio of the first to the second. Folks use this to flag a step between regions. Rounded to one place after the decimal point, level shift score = 14.1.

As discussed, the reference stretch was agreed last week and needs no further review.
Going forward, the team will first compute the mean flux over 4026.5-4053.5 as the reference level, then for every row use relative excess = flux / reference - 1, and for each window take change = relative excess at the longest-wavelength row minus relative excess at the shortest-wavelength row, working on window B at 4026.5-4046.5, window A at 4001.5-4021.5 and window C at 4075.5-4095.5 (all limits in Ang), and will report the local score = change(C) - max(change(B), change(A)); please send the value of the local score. -0.15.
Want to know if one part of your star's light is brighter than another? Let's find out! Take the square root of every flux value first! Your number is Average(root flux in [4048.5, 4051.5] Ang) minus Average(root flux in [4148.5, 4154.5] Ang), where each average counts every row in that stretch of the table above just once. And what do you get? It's 0.0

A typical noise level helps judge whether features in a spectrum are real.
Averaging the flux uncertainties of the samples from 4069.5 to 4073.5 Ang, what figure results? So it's 1.40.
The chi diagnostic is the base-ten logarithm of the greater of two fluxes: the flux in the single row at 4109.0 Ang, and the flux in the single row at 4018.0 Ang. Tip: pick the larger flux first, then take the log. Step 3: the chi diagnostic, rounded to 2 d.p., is 1.18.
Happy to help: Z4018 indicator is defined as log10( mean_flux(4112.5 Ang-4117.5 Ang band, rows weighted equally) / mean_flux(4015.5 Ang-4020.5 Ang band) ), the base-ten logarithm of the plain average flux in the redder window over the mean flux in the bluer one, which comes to -0.010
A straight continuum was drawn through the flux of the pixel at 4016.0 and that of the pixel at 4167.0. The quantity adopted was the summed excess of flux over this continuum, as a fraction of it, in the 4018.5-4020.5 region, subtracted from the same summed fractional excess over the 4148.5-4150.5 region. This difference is -0.136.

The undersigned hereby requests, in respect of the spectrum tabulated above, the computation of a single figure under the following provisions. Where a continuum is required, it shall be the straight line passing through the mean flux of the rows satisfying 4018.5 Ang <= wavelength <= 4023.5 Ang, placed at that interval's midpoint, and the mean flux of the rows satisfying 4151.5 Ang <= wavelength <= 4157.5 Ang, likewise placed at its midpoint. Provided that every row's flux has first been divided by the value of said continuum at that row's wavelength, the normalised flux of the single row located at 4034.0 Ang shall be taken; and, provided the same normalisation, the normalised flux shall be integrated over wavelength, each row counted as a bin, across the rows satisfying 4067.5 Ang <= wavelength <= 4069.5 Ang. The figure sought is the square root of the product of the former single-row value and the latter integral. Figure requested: 1.35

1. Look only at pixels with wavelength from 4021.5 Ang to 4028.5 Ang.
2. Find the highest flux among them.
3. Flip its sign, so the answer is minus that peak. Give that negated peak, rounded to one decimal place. -16.8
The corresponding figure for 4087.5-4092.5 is -17.1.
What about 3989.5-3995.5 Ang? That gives -15.6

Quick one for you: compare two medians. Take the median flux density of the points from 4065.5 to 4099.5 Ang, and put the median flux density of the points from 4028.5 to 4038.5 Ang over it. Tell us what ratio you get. 1.004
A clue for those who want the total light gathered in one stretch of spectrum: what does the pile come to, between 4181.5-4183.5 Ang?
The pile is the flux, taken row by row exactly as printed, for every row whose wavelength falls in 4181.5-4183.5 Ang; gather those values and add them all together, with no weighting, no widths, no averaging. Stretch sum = 31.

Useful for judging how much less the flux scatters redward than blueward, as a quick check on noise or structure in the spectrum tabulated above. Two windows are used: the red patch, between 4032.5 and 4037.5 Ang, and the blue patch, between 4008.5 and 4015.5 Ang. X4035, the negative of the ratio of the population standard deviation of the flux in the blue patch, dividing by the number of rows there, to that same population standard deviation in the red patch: -1.93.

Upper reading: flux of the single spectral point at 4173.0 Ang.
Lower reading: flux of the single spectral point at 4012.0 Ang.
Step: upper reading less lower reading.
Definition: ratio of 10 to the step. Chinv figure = -7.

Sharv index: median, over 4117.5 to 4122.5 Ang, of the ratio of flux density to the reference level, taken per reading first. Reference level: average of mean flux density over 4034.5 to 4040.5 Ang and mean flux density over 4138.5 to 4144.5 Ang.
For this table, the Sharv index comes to 0.97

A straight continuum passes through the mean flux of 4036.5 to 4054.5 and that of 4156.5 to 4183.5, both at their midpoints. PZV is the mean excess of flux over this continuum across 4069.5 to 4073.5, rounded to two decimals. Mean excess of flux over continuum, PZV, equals -0.63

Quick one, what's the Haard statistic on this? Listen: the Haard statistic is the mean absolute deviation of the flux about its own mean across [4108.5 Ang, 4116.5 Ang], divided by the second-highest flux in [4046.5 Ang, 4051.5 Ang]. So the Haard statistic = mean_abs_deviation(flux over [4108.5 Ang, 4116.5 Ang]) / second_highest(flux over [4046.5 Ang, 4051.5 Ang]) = 0.066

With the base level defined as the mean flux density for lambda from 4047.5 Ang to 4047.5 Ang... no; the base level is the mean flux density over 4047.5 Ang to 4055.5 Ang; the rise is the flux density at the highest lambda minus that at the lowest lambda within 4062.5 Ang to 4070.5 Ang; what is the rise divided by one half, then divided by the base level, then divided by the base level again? -0.015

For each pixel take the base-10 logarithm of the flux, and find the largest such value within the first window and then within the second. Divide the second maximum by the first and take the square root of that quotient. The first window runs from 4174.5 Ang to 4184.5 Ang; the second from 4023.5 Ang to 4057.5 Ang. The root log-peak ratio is 1.01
